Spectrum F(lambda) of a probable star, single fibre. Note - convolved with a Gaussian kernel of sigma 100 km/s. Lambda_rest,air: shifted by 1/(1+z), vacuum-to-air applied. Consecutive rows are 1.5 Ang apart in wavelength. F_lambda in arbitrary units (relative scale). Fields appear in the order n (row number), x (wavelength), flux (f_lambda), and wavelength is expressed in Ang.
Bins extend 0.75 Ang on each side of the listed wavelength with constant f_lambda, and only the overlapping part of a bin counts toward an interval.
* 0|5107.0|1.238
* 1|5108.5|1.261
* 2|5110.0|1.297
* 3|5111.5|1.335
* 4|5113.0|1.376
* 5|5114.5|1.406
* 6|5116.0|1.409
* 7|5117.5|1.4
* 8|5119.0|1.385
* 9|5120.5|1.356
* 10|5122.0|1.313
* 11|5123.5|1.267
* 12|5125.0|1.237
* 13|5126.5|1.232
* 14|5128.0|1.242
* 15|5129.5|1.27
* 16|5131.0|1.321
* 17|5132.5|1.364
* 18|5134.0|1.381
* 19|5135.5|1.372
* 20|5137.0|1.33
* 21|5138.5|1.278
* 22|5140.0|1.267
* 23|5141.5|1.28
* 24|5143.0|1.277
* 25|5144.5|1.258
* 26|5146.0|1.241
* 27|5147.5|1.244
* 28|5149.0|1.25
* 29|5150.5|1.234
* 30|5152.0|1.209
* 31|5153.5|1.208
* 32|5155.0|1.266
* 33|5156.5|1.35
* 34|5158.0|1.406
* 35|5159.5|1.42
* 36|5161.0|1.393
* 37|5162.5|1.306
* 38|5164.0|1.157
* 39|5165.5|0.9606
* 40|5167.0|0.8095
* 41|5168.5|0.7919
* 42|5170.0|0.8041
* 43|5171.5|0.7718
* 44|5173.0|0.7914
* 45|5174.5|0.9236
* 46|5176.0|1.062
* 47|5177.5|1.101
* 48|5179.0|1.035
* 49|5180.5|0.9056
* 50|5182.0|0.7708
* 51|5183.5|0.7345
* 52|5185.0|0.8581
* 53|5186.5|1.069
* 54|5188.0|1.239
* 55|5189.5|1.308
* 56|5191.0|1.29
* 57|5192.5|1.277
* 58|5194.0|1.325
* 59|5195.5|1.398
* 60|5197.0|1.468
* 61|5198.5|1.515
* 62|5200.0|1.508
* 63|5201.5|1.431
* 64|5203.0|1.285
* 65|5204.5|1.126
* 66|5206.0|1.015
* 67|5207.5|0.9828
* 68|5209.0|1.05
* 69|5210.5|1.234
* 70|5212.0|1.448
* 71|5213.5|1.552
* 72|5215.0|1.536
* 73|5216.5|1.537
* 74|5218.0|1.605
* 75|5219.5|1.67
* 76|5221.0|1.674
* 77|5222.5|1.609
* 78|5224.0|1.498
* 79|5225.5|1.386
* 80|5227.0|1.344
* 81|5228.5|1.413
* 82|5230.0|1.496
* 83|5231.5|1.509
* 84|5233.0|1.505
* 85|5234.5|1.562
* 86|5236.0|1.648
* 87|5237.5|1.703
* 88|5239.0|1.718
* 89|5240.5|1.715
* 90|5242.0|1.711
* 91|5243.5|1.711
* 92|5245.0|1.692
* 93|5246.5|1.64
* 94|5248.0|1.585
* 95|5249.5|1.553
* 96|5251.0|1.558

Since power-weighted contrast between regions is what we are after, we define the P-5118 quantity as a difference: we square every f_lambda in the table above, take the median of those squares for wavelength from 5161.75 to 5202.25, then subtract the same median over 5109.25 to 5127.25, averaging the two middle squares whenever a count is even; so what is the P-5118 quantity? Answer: -0.7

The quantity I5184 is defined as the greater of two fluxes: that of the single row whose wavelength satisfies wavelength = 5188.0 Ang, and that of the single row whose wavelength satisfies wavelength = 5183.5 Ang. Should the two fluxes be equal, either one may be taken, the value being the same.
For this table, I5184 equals 1.24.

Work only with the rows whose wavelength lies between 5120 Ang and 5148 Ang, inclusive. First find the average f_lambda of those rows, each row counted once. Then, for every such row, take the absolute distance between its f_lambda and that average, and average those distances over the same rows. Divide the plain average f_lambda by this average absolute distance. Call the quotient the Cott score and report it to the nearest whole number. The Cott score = 31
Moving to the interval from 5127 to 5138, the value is 32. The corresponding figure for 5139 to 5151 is 89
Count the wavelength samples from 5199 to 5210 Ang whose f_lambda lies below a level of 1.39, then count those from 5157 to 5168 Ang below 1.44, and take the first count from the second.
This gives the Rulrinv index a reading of 2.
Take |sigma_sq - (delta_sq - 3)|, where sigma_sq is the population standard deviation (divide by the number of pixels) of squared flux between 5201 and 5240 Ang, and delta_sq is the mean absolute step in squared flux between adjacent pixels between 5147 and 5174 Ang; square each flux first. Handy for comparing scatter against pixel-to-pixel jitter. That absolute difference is 3.44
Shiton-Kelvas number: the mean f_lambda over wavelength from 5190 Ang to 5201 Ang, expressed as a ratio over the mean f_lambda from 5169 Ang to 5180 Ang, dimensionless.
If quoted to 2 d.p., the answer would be 1.51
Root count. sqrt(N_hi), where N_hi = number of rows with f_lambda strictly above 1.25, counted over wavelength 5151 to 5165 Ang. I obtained 2.45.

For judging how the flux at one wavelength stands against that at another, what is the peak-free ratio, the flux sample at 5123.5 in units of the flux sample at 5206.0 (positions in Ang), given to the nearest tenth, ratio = 1.2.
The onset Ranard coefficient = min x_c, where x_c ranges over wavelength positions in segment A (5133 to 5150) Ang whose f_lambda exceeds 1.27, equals 5134.0 Ang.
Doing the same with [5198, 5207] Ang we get 5198.5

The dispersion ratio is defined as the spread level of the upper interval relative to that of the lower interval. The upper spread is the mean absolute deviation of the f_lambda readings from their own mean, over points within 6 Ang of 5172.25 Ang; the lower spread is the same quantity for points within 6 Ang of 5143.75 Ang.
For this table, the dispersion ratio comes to 8.1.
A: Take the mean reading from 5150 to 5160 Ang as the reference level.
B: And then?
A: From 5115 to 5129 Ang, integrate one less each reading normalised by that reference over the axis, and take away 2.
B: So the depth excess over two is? -2.2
